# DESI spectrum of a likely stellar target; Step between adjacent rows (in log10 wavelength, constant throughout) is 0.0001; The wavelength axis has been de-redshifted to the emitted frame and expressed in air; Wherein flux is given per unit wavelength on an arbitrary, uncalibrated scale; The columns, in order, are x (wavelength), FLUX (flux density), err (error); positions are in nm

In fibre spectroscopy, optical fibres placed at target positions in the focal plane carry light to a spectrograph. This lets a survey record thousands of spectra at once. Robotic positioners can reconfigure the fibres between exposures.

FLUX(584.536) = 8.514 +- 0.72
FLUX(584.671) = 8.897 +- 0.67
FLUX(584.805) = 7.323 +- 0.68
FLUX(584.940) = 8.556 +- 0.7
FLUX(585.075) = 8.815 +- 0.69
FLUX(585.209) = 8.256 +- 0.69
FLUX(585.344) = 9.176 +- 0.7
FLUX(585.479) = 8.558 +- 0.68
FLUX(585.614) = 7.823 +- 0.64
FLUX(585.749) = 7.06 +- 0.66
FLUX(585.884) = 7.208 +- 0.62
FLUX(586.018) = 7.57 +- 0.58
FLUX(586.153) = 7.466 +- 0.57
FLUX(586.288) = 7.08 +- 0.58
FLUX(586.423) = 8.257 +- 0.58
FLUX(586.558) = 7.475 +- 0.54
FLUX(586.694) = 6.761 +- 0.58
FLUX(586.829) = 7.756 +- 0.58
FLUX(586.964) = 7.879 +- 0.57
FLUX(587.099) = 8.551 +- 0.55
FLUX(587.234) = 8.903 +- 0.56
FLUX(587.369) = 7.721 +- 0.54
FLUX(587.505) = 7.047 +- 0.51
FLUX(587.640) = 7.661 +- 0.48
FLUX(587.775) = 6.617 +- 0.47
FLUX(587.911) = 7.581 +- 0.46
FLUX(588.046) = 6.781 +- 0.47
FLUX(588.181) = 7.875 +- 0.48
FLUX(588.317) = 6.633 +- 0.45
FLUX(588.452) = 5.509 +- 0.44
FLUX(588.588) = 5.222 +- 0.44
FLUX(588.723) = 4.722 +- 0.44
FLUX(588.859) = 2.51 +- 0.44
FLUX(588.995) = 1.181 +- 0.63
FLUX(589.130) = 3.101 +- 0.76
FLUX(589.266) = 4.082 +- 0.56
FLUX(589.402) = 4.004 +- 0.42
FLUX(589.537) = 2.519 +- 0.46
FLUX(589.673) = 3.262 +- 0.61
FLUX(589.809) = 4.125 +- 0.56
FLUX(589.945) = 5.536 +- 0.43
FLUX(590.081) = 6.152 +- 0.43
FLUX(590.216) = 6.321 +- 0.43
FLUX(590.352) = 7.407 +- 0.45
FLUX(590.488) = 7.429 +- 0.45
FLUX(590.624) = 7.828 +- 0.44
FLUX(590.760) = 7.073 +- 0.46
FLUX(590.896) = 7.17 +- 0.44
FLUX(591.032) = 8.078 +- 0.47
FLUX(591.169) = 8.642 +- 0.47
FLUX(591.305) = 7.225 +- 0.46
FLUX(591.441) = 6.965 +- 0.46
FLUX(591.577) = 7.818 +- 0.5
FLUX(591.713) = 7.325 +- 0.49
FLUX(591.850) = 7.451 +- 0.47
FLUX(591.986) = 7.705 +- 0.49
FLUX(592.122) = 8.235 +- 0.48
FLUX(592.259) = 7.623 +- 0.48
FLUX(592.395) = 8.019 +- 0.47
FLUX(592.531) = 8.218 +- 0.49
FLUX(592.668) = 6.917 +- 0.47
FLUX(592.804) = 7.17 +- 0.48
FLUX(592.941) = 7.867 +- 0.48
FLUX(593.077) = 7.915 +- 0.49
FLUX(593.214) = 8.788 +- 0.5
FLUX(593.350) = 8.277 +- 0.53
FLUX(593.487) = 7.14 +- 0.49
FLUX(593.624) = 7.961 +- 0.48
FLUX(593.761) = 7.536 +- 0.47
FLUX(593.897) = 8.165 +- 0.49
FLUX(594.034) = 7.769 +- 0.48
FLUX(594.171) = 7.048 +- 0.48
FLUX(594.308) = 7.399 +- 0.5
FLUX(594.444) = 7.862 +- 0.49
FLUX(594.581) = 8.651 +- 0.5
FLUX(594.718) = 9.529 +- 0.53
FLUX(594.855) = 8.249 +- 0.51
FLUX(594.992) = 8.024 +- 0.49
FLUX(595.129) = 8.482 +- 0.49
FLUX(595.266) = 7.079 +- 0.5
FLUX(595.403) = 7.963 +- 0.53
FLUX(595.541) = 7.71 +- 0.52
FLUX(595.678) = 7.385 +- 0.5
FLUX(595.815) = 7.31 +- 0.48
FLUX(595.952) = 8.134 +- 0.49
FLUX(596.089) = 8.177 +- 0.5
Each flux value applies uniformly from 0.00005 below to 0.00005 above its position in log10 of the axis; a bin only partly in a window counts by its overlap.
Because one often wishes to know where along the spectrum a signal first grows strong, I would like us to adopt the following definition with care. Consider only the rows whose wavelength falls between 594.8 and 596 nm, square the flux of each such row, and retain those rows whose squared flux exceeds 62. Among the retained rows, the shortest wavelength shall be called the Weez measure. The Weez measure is 594.855 nm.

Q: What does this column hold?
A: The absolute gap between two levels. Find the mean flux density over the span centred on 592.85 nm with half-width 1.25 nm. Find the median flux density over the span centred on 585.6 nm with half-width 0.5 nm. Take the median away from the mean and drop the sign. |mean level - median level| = 0.04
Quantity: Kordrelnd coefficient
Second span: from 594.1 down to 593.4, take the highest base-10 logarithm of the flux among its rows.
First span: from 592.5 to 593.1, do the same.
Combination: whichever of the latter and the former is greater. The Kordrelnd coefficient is 0.915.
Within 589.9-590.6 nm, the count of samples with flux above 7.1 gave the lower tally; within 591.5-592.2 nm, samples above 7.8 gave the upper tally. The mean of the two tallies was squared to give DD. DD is 4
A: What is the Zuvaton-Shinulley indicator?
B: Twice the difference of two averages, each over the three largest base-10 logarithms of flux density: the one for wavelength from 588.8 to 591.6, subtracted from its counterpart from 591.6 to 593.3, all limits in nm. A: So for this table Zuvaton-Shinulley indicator 0.025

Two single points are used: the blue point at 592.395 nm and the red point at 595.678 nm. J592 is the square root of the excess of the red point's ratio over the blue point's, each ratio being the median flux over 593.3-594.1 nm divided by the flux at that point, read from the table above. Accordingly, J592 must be 0.29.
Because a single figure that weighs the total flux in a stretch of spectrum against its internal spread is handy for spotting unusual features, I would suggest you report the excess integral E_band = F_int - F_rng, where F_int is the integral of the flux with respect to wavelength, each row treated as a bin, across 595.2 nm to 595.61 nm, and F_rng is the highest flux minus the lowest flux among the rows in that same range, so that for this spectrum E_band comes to 2.2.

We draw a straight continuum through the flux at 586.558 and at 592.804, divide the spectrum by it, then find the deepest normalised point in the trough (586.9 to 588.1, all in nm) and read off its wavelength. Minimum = 587.775 nm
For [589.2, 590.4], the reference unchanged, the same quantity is 589.537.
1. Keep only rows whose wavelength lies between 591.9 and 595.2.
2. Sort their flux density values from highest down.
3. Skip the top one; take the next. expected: 8.788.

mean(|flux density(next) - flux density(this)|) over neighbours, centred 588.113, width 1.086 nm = 0.9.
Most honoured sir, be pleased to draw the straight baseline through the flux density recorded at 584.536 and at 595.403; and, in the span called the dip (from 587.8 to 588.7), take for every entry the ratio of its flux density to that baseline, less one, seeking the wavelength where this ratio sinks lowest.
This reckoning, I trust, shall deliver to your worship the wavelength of 588.588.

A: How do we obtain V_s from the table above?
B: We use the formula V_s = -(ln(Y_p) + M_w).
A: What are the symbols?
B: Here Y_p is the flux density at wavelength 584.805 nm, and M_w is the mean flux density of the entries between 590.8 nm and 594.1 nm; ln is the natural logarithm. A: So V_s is -9.7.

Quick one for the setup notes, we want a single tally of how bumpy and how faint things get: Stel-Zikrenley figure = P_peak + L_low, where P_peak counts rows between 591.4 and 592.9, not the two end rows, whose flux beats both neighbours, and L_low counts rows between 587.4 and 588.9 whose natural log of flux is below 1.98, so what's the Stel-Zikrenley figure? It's 11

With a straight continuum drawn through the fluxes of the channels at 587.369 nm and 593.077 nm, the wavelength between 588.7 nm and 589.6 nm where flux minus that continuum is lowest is 588.995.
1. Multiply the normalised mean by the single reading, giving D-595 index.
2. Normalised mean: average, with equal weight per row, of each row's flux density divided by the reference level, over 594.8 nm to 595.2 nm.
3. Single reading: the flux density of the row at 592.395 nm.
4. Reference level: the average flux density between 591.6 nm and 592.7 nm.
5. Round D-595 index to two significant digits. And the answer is 8.6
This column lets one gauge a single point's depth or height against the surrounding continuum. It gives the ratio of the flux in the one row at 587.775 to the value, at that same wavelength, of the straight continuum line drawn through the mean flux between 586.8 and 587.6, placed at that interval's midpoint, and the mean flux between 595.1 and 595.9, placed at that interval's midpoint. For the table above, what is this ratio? 0.83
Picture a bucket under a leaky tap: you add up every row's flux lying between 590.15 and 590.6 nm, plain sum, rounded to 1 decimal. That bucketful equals 21.2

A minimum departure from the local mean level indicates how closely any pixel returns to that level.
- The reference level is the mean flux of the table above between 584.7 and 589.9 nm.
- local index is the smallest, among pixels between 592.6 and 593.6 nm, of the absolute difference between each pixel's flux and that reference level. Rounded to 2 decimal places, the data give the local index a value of 0.37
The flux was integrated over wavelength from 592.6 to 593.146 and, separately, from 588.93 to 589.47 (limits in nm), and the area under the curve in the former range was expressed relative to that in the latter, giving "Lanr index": 2.43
